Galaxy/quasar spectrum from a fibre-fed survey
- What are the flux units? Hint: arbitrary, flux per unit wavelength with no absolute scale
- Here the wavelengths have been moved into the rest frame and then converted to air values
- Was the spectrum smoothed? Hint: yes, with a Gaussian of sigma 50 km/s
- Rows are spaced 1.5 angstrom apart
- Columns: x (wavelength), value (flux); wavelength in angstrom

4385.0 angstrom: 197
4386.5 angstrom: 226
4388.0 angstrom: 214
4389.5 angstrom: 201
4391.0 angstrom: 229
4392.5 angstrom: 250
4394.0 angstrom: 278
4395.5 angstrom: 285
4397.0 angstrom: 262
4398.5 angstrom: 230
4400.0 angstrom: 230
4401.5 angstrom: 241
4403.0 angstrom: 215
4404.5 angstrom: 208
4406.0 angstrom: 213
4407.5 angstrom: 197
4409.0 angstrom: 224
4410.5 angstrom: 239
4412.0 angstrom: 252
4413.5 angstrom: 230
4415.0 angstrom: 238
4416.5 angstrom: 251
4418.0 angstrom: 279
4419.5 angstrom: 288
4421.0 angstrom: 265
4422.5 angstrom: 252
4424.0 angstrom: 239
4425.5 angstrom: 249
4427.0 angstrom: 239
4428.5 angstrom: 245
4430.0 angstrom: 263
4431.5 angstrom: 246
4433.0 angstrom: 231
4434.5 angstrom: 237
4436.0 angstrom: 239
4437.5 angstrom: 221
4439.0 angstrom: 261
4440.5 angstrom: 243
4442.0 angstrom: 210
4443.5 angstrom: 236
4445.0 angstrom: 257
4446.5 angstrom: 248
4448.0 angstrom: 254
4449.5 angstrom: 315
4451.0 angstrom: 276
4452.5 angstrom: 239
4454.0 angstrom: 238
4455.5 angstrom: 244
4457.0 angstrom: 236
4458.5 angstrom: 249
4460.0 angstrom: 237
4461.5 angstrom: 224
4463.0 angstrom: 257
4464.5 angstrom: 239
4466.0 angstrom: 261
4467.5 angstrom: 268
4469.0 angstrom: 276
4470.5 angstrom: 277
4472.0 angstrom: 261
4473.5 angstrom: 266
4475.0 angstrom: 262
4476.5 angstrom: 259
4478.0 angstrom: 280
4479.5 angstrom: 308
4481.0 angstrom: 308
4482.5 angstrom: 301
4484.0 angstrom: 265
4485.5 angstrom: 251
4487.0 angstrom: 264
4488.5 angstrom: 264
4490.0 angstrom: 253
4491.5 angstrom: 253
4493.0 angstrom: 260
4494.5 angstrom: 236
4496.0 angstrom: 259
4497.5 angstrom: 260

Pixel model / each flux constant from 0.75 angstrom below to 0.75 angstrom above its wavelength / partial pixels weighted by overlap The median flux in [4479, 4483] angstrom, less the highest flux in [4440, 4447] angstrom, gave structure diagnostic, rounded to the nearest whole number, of 51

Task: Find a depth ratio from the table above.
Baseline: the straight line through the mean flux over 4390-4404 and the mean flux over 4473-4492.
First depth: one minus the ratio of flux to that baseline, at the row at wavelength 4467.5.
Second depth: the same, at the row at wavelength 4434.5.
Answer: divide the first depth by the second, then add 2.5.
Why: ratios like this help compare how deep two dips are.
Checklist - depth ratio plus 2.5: 2.5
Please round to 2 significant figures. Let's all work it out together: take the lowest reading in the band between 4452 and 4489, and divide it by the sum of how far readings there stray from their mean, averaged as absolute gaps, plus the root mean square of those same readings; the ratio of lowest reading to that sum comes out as 0.80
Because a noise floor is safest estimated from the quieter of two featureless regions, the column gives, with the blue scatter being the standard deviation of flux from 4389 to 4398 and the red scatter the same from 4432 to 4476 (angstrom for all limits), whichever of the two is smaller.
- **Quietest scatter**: 21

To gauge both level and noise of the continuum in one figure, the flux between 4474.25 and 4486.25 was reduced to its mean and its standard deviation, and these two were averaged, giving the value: 151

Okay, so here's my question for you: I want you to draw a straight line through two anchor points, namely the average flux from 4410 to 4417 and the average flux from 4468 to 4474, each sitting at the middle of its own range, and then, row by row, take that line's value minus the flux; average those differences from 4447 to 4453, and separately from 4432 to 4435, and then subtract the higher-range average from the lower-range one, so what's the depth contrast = 29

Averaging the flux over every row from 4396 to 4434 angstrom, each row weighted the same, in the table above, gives 241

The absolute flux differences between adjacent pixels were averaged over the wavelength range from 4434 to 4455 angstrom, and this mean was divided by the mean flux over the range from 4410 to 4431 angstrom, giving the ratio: 0.0949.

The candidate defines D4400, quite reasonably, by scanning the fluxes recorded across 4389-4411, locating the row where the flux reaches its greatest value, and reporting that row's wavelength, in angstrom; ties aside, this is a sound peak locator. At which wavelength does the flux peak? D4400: 4395.5 angstrom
